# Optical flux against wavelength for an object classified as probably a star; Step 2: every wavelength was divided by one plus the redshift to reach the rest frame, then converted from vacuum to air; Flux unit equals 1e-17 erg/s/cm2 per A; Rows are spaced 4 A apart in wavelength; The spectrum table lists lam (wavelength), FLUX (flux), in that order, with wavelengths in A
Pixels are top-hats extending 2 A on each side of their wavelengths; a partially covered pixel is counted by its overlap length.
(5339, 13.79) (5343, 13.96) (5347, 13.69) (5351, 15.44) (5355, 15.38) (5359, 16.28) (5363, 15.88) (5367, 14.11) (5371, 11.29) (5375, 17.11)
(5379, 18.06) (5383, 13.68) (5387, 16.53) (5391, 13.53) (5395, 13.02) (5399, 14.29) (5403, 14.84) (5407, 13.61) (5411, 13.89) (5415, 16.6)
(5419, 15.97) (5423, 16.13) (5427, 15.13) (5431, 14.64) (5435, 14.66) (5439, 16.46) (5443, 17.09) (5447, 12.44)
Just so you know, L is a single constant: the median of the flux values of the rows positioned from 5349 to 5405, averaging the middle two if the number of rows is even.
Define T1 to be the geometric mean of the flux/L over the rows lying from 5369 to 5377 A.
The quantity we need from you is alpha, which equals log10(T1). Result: -0.036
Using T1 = 0.92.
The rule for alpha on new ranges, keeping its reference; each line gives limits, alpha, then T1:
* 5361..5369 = -0.004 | 0.99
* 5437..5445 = 0.045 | 1.11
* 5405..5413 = -0.041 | 0.91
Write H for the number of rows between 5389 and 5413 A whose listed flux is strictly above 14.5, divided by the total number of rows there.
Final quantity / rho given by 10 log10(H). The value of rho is -7.8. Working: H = 0.17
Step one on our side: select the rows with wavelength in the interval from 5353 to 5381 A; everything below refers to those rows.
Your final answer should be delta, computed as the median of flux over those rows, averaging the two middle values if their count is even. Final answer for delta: 15.9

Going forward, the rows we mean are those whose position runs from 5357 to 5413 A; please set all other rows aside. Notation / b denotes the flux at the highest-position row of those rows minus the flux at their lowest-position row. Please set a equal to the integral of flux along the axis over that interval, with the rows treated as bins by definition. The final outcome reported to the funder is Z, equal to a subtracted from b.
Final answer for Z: -827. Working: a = 824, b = -2.4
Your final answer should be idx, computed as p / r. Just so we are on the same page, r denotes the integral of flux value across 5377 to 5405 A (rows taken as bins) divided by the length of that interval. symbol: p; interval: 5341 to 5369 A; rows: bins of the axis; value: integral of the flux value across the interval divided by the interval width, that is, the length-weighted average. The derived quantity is 1.01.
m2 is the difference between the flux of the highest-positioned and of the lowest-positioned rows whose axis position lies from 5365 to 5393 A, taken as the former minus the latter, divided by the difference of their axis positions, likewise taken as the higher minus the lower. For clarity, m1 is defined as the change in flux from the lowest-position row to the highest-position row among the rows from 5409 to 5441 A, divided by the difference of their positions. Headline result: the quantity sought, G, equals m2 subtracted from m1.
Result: 0.12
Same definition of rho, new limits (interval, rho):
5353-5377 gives -1.8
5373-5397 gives -3.0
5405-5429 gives -1.8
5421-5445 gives 0.0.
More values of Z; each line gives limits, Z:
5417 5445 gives -439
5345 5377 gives -473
